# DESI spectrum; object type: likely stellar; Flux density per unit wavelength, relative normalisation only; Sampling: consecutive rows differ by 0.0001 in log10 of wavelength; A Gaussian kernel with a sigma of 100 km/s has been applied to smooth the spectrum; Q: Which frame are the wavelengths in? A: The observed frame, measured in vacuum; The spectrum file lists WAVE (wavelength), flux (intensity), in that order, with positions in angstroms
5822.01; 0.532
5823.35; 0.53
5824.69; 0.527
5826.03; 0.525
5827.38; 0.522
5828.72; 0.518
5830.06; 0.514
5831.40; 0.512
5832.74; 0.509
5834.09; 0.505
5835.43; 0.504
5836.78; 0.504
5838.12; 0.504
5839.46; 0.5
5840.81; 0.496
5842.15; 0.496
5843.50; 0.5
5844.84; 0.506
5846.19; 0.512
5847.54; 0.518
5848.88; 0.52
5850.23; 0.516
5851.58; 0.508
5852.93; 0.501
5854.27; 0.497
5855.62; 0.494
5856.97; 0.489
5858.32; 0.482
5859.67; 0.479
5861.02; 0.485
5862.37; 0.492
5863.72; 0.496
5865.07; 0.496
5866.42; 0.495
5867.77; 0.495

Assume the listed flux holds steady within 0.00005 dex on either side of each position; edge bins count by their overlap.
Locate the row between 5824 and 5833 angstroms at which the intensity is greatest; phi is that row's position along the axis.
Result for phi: 5824.69 angstroms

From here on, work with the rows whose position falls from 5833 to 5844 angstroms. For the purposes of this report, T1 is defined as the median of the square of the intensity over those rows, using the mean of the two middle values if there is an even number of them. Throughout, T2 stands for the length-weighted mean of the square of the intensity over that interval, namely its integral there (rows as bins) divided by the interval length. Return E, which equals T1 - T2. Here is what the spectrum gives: 0.0007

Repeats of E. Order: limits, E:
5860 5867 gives 0.0028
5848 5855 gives -0.0008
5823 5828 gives 0.0006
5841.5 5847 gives -0.0006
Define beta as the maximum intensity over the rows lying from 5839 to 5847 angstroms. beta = 0.512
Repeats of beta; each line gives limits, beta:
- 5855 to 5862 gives 0.494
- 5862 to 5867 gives 0.496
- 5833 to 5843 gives 0.505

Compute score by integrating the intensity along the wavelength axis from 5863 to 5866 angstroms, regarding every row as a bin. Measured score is 1.49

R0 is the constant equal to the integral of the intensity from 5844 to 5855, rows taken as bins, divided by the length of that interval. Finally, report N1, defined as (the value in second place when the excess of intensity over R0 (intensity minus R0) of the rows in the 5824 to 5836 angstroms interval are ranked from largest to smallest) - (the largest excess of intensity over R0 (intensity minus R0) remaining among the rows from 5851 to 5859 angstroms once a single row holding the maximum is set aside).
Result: 0.024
